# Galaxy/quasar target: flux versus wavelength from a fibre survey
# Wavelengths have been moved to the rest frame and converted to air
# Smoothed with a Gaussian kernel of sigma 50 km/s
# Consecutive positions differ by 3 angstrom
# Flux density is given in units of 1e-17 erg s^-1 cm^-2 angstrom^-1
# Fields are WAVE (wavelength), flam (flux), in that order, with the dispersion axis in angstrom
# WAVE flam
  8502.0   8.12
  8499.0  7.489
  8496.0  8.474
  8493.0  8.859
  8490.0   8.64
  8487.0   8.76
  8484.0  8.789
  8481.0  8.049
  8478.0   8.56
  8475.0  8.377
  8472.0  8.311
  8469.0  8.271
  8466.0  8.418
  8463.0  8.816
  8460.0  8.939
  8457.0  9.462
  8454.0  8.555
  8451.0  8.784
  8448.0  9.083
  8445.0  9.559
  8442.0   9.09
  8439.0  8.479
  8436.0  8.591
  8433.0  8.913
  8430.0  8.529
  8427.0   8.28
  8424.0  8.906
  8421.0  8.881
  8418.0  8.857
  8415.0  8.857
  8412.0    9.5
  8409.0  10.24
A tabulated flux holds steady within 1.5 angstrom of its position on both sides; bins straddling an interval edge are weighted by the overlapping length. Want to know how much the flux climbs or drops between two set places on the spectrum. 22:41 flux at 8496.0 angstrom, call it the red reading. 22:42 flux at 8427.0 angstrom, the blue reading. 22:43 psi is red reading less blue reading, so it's 0.2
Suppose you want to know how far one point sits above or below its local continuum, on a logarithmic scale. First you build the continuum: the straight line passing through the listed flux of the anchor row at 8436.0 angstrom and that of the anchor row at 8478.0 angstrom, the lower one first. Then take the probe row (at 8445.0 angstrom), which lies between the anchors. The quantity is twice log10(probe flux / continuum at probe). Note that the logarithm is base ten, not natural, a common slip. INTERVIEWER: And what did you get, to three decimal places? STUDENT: 0.093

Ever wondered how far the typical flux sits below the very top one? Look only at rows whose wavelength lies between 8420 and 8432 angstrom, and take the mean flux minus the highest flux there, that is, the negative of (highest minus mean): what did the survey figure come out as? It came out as -0.26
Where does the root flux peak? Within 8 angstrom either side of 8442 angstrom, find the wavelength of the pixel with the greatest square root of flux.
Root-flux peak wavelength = 8445.0 angstrom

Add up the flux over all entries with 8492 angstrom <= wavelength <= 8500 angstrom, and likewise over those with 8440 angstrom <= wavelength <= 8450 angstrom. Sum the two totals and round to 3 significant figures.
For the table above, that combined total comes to 52.6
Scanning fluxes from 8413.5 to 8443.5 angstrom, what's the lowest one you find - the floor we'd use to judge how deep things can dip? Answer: 8.28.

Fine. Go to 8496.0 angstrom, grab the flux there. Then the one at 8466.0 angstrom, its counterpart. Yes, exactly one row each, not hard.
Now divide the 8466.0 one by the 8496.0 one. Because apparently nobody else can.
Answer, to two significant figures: 0.99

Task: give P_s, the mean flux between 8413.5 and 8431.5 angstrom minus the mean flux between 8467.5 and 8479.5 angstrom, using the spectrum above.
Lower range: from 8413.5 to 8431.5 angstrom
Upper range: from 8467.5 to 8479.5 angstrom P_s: 0.34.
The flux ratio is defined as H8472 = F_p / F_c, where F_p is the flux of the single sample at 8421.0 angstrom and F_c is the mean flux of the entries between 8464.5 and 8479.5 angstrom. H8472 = 1.06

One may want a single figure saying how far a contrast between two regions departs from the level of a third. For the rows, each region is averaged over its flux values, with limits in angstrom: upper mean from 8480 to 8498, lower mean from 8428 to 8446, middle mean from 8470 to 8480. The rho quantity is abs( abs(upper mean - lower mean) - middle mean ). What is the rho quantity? 8.15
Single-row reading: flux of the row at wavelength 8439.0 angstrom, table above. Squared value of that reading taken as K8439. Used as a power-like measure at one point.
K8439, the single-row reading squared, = 71.9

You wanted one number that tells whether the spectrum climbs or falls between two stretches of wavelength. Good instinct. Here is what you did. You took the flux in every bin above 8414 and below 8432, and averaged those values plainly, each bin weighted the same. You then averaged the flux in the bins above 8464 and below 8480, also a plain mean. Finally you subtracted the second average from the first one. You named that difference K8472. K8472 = 0.33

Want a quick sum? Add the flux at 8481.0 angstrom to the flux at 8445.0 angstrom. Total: 17.6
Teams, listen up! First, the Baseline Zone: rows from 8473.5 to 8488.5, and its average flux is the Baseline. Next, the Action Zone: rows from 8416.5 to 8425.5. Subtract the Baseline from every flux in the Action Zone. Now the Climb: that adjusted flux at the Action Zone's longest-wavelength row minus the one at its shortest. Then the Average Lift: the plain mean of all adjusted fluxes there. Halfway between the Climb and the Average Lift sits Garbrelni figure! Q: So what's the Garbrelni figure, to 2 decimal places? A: 0.21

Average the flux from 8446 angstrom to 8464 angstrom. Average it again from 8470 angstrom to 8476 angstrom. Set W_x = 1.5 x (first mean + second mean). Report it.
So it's 25.9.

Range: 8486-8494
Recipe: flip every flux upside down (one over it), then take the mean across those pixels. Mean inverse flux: 0.114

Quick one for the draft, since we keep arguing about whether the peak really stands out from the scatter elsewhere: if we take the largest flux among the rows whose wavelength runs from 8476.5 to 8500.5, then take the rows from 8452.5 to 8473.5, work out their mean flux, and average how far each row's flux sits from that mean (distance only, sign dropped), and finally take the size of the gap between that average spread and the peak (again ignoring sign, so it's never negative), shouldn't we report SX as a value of 8.52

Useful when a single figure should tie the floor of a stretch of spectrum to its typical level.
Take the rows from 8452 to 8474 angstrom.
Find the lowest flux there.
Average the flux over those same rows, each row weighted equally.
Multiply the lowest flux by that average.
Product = 71.8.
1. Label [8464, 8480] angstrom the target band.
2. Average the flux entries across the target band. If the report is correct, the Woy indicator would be 8.39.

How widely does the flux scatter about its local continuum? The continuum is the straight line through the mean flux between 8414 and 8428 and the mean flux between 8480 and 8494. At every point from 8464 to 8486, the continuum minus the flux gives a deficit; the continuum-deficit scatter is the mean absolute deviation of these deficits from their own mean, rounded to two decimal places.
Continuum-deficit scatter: 0.17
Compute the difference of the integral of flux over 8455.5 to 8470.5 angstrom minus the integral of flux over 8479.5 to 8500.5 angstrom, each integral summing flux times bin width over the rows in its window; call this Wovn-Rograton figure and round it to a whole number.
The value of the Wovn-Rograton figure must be -45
